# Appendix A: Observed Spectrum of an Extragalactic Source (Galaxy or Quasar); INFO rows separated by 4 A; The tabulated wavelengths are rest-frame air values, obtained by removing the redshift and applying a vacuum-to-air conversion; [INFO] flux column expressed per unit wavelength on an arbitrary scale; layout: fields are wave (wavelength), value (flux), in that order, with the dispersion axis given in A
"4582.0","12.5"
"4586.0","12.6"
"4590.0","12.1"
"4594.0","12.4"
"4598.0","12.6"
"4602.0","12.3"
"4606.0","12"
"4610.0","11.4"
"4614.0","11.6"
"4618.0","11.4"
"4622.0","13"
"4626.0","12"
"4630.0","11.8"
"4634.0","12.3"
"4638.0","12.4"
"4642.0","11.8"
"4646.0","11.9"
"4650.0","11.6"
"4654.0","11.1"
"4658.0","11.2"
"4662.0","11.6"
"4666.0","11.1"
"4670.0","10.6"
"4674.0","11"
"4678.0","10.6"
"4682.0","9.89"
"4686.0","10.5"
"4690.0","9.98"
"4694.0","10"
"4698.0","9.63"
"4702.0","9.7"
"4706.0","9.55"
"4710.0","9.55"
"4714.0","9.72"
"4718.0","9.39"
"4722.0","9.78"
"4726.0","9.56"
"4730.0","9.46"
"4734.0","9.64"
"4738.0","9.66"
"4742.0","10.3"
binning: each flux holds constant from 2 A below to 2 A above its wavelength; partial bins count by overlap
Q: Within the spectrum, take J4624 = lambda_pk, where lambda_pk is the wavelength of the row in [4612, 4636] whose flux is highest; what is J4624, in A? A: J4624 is 4622.0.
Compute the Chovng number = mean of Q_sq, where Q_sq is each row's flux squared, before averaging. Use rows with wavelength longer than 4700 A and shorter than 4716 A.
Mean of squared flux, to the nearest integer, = 93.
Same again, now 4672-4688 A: 110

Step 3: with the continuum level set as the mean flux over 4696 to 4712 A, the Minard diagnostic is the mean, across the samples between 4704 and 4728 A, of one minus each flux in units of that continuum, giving 0.00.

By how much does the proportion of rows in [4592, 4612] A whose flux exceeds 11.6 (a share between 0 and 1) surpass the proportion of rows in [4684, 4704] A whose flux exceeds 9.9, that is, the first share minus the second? 0.2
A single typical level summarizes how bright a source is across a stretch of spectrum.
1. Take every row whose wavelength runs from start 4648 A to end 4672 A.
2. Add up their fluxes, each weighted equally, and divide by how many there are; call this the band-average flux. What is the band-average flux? 11.2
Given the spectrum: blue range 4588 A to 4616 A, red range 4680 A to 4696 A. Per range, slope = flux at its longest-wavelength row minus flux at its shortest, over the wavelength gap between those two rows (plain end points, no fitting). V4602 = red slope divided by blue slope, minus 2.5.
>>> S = -2.9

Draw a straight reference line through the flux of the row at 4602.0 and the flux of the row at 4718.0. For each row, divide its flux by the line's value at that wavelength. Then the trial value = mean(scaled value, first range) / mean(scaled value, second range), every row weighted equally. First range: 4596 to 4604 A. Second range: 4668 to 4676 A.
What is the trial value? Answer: 0.98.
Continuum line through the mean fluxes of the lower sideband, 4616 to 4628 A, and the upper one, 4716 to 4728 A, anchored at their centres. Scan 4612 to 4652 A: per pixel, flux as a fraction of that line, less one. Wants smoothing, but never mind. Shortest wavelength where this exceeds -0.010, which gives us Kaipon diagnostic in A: 4622.0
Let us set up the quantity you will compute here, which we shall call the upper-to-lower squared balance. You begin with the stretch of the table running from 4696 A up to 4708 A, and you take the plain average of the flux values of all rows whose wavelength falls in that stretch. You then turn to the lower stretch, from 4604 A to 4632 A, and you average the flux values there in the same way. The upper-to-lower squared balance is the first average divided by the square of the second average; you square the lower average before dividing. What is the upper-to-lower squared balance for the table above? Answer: 0.068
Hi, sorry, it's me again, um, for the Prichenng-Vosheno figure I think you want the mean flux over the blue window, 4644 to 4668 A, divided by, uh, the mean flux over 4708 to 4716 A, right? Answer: 1.18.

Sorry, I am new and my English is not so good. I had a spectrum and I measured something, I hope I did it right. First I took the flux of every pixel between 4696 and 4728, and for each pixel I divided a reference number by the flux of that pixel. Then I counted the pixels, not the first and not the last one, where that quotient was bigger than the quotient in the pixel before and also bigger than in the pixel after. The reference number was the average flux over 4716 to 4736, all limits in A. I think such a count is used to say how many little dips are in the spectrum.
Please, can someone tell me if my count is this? 1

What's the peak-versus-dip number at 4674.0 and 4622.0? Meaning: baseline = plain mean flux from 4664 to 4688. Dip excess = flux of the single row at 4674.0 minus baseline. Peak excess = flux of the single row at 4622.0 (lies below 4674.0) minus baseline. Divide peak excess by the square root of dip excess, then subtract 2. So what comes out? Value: 1.8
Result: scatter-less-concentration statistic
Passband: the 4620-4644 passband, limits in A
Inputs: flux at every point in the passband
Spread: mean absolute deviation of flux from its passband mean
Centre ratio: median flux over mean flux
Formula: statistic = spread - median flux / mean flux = -0.64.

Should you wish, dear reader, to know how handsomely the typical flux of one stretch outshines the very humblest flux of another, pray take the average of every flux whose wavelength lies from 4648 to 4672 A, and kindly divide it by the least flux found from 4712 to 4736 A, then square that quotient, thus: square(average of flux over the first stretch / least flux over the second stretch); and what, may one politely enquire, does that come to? 1.42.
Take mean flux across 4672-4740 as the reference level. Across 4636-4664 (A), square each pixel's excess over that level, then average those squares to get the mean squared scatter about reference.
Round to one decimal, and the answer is 3.4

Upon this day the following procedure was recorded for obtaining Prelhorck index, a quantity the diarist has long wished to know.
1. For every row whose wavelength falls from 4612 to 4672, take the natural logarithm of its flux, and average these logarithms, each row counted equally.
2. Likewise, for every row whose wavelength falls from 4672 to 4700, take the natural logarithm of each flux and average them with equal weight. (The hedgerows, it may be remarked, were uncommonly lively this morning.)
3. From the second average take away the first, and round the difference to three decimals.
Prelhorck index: -0.134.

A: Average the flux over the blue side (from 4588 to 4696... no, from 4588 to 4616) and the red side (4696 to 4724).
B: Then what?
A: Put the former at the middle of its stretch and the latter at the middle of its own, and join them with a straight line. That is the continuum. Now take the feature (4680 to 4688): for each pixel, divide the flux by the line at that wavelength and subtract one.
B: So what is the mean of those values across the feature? 0.00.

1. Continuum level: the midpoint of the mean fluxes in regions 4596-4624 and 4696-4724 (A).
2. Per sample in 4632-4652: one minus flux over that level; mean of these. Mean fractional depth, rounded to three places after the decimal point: -0.108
